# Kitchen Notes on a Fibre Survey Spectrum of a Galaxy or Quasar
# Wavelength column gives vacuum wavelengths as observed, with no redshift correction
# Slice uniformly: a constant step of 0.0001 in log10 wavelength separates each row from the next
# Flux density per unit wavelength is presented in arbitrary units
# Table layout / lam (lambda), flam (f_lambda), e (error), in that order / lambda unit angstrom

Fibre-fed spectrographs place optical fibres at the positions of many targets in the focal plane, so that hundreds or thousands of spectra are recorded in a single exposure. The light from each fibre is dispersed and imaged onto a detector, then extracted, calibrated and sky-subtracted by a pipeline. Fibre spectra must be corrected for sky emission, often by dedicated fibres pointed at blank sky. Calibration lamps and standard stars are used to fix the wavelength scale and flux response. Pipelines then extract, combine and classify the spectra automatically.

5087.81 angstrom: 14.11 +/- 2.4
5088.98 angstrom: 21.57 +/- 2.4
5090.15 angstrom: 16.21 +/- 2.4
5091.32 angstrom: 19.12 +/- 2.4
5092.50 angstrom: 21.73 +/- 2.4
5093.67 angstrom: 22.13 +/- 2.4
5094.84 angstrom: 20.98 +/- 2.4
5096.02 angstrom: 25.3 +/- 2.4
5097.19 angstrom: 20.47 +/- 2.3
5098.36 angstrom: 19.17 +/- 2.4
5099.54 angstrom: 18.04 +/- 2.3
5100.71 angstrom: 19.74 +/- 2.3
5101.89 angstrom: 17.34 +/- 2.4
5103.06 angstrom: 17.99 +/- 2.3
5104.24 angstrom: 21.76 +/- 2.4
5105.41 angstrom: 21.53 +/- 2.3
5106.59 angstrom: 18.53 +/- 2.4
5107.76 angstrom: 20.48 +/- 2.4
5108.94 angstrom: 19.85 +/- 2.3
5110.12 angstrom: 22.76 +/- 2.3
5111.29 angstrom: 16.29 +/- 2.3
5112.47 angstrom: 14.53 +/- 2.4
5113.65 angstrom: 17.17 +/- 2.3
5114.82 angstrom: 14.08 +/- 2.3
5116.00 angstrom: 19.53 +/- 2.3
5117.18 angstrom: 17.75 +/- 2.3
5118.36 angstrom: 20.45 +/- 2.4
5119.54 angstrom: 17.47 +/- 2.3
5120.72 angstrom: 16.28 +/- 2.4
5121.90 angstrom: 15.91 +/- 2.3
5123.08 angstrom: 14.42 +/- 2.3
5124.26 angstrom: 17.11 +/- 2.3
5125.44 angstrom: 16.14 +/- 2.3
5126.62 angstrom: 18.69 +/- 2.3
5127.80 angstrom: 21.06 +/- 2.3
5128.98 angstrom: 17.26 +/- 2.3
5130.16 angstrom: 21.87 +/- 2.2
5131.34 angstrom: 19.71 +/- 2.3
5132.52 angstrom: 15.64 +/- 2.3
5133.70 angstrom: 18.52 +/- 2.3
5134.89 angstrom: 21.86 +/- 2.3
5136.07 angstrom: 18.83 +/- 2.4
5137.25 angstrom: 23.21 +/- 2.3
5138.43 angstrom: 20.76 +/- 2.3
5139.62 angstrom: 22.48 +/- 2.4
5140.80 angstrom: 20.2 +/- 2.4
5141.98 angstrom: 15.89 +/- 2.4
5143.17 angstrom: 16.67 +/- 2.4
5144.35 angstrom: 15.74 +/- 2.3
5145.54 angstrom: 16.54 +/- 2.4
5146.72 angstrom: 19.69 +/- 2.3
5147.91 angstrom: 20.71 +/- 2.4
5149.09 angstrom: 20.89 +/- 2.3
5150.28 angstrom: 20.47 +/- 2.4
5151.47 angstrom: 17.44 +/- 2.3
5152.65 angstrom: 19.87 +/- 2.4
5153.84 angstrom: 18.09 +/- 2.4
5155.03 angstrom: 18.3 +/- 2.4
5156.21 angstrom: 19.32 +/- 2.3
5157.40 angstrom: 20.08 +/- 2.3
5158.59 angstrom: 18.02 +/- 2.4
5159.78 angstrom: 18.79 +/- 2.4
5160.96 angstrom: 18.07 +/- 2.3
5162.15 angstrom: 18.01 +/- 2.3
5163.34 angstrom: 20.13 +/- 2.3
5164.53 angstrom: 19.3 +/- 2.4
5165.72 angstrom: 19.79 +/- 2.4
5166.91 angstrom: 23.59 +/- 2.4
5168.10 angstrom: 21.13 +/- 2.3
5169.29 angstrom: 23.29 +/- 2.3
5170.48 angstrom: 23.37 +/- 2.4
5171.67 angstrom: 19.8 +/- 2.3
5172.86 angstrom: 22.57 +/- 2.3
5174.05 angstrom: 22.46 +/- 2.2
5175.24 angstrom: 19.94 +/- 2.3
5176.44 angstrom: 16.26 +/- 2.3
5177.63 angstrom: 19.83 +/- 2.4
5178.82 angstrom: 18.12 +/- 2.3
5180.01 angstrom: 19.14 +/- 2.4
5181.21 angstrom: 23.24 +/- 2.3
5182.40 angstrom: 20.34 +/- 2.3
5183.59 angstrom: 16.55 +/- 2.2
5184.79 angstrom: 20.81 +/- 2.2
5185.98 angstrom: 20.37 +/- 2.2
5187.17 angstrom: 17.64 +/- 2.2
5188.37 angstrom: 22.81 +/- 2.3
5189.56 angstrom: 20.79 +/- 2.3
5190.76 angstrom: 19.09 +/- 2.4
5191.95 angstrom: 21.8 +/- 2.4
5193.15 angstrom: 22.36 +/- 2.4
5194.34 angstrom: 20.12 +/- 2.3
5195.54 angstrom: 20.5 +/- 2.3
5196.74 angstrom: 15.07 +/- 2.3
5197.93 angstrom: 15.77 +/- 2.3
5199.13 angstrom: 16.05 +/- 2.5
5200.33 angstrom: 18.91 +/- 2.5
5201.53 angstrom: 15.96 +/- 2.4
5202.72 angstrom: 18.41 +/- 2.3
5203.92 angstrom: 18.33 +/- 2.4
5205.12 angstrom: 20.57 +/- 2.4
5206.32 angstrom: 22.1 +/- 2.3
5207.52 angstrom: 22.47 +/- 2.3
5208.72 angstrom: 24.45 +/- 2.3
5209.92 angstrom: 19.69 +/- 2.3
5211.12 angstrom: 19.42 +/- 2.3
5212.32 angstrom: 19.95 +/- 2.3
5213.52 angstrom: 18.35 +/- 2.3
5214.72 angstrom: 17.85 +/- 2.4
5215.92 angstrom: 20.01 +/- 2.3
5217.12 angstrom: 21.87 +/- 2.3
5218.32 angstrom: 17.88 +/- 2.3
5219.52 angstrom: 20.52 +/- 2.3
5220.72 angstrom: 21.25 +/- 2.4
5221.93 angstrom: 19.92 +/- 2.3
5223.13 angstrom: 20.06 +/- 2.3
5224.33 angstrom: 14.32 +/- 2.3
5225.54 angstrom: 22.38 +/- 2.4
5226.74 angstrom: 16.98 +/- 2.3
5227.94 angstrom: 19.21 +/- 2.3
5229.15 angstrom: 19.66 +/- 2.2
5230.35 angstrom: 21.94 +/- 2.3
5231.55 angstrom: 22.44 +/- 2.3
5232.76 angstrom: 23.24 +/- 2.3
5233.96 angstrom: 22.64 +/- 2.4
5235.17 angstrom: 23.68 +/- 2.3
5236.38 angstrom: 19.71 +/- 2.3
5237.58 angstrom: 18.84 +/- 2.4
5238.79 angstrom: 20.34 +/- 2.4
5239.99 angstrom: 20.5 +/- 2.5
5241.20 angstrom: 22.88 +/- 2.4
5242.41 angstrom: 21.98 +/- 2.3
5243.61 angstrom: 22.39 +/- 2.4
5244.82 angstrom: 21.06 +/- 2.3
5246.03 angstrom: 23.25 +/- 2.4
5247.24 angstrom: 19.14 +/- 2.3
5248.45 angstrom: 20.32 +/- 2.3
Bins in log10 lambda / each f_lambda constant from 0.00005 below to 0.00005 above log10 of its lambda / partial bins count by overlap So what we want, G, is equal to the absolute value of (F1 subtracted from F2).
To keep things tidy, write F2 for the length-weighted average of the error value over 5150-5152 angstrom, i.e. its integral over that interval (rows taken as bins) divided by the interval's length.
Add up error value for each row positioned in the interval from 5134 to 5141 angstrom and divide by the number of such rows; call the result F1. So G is 0.011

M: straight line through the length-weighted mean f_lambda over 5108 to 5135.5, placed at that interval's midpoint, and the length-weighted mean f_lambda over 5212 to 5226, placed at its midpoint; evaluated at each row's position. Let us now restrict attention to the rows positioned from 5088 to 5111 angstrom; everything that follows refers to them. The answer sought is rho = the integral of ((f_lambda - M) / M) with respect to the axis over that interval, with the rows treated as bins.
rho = 3.1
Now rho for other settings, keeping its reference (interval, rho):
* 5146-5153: 0.5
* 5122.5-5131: 0.0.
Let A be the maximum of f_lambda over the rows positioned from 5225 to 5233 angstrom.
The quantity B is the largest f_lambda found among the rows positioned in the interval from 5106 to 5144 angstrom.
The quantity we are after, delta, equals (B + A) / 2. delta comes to 23.2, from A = 23.24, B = 23.21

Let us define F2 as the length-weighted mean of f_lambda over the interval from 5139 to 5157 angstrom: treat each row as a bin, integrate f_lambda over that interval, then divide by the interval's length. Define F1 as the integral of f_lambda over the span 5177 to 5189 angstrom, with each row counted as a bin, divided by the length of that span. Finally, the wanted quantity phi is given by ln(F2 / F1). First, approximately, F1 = 19.9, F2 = 18.8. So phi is -0.055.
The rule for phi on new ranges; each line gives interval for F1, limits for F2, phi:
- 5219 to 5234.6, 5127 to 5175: -0.031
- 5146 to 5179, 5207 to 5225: -0.003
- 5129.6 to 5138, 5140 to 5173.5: -0.023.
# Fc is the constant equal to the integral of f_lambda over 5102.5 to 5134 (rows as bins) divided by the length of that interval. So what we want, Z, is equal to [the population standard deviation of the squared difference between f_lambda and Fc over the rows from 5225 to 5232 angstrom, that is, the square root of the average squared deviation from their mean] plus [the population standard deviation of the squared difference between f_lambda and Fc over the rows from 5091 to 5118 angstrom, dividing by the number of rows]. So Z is 18.2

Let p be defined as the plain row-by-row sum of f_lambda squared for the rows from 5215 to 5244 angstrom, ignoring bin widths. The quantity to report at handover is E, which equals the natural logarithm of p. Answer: 9.24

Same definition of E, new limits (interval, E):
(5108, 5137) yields 8.98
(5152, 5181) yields 9.17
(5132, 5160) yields 9.09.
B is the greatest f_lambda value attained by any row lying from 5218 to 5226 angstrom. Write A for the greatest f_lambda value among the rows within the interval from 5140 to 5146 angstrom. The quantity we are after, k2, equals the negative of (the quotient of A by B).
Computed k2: -0.90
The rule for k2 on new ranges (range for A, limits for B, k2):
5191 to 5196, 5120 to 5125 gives -1.31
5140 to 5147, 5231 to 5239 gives -0.85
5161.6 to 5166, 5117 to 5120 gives -0.98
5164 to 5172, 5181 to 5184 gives -1.02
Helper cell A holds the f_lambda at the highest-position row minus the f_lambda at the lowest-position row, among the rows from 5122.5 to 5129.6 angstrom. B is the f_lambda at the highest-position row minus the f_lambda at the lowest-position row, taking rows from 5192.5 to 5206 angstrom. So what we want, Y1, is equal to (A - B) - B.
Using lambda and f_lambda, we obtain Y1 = 6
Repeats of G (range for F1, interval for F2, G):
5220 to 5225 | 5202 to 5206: 0.040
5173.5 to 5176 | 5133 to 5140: 0.079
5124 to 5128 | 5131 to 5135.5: 0.000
